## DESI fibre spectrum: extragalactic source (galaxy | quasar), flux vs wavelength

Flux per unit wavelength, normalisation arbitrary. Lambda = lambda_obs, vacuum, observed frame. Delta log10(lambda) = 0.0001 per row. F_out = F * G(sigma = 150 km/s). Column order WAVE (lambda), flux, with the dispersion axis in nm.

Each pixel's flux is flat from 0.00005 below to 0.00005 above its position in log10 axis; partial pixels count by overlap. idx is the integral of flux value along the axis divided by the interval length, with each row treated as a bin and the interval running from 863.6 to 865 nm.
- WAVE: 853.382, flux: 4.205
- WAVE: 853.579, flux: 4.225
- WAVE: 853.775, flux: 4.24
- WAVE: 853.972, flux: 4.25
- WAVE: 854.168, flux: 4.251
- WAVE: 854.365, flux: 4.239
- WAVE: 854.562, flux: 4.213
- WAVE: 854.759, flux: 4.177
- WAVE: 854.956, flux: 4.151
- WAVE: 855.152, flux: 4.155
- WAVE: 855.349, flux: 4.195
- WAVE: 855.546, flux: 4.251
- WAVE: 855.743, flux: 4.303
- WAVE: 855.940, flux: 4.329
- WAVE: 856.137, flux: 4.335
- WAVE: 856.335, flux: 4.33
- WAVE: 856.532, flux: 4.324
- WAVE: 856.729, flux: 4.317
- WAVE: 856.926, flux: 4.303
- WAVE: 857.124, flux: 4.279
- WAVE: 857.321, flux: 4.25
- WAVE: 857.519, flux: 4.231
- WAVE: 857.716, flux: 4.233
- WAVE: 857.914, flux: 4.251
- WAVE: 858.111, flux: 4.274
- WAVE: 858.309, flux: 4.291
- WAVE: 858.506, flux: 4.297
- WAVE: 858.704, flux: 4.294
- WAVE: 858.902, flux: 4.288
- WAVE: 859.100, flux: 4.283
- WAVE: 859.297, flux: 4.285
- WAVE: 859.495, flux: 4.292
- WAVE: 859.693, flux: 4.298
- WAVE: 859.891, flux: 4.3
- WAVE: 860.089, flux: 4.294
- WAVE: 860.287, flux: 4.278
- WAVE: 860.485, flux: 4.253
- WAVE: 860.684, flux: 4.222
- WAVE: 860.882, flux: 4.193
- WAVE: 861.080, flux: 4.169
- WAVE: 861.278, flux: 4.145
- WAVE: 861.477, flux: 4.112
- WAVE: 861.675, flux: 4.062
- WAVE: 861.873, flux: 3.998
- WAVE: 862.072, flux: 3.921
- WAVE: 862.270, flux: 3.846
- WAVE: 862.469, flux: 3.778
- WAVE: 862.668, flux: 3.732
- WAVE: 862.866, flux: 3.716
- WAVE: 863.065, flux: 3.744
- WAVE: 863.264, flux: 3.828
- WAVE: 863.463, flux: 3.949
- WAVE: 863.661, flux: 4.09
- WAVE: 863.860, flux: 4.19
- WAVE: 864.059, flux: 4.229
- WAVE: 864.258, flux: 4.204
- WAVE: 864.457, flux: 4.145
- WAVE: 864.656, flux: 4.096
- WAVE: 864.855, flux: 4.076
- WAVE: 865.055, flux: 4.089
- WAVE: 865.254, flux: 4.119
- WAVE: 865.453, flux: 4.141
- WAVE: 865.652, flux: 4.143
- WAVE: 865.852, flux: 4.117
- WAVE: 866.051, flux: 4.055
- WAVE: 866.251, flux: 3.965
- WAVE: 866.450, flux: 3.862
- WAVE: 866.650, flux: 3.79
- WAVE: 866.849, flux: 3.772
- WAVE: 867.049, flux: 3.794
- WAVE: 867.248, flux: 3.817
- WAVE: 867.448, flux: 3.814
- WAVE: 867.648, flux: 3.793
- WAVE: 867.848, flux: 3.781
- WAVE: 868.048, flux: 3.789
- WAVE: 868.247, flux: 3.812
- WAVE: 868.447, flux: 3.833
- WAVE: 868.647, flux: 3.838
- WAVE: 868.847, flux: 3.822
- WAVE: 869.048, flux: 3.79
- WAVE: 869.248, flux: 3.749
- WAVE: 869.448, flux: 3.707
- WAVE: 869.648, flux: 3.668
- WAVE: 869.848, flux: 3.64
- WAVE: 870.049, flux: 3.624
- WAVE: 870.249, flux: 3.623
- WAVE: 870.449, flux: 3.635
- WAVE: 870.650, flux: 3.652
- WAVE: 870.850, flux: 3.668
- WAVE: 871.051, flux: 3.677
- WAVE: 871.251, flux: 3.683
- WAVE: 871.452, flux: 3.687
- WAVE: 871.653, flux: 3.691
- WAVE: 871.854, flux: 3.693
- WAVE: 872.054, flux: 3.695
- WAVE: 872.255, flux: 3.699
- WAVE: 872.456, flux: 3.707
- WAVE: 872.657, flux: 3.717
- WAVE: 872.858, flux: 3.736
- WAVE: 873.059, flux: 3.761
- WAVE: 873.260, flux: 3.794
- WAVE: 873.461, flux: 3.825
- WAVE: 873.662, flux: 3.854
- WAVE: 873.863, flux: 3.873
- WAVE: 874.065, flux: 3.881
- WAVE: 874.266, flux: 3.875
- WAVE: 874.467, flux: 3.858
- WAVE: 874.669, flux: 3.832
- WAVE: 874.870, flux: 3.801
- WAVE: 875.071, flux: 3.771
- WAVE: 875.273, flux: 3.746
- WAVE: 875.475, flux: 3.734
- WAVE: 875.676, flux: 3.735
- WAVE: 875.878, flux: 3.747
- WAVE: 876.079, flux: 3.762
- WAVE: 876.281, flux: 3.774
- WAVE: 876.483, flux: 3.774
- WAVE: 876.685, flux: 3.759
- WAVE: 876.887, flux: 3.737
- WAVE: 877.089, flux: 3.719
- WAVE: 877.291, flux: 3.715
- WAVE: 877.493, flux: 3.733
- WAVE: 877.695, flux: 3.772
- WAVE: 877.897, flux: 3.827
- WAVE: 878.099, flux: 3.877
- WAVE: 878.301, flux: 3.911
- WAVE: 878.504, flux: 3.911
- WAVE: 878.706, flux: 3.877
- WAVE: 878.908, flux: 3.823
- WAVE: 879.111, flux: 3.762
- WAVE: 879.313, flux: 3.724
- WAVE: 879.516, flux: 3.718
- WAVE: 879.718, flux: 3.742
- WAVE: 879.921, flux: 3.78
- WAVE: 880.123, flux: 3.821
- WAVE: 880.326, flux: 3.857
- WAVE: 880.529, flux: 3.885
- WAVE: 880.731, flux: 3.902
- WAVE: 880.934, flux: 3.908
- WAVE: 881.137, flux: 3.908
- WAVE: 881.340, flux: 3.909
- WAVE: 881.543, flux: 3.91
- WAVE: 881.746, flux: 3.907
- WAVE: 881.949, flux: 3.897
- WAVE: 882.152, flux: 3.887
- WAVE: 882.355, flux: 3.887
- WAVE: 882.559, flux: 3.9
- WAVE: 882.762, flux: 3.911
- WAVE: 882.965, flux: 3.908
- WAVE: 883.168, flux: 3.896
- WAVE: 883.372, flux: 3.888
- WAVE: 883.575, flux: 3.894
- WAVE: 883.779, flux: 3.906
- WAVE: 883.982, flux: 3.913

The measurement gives 4.14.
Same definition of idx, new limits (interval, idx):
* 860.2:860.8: 4.25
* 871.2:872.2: 3.69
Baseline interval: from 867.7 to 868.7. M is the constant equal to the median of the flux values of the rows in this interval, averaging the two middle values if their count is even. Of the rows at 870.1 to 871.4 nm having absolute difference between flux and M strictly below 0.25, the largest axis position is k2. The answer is 871.251 nm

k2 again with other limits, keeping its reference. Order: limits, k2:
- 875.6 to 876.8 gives 876.685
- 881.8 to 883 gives 882.965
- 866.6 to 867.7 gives 867.648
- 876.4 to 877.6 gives 877.493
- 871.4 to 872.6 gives 872.456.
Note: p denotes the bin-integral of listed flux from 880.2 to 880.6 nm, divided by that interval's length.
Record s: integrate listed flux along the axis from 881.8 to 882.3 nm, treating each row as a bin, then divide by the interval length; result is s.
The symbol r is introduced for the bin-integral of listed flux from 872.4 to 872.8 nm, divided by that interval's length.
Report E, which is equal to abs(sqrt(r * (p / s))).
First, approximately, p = 3.86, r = 3.7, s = 3.90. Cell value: 1.92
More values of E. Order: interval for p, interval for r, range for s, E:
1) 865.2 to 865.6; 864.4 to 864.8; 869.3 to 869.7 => 2.15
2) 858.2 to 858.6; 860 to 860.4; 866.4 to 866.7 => 2.20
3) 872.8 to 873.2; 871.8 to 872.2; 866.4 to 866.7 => 1.91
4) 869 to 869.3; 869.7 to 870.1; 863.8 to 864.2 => 1.80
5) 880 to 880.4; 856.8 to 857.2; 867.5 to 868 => 2.09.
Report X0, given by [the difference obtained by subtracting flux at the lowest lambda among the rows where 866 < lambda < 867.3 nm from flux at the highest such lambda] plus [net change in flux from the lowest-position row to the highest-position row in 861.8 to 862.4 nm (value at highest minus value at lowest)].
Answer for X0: -0.39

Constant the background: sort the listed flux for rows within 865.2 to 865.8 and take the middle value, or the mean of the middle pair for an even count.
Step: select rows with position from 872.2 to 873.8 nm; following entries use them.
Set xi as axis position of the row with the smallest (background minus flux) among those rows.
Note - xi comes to 873.662 nm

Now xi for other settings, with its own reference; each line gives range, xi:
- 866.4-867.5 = 866.450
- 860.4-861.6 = 860.485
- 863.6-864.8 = 864.059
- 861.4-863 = 861.477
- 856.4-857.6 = 856.532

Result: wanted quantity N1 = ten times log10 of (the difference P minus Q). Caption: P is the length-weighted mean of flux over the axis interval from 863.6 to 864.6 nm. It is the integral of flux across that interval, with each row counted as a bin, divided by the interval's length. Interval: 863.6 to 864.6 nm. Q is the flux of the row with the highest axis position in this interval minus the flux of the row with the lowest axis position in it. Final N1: 6.1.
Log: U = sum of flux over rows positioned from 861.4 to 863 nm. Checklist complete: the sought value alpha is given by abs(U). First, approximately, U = 31.2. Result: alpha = 31.2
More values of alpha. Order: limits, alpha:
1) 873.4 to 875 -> 30.8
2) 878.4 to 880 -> 30.3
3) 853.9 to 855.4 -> 33.6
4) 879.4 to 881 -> 30.6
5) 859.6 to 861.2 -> 34.0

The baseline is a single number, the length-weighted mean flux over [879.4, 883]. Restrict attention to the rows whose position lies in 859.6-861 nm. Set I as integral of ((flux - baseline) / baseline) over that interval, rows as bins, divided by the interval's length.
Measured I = 0.10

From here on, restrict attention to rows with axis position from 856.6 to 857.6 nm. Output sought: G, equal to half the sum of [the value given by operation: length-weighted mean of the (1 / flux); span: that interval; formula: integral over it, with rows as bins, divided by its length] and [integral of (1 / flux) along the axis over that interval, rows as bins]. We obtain 0.234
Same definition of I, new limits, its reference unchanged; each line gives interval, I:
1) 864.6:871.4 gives -0.01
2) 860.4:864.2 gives 0.04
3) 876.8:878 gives -0.03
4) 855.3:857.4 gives 0.11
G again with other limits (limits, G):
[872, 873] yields 0.269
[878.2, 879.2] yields 0.259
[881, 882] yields 0.256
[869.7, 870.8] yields 0.289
